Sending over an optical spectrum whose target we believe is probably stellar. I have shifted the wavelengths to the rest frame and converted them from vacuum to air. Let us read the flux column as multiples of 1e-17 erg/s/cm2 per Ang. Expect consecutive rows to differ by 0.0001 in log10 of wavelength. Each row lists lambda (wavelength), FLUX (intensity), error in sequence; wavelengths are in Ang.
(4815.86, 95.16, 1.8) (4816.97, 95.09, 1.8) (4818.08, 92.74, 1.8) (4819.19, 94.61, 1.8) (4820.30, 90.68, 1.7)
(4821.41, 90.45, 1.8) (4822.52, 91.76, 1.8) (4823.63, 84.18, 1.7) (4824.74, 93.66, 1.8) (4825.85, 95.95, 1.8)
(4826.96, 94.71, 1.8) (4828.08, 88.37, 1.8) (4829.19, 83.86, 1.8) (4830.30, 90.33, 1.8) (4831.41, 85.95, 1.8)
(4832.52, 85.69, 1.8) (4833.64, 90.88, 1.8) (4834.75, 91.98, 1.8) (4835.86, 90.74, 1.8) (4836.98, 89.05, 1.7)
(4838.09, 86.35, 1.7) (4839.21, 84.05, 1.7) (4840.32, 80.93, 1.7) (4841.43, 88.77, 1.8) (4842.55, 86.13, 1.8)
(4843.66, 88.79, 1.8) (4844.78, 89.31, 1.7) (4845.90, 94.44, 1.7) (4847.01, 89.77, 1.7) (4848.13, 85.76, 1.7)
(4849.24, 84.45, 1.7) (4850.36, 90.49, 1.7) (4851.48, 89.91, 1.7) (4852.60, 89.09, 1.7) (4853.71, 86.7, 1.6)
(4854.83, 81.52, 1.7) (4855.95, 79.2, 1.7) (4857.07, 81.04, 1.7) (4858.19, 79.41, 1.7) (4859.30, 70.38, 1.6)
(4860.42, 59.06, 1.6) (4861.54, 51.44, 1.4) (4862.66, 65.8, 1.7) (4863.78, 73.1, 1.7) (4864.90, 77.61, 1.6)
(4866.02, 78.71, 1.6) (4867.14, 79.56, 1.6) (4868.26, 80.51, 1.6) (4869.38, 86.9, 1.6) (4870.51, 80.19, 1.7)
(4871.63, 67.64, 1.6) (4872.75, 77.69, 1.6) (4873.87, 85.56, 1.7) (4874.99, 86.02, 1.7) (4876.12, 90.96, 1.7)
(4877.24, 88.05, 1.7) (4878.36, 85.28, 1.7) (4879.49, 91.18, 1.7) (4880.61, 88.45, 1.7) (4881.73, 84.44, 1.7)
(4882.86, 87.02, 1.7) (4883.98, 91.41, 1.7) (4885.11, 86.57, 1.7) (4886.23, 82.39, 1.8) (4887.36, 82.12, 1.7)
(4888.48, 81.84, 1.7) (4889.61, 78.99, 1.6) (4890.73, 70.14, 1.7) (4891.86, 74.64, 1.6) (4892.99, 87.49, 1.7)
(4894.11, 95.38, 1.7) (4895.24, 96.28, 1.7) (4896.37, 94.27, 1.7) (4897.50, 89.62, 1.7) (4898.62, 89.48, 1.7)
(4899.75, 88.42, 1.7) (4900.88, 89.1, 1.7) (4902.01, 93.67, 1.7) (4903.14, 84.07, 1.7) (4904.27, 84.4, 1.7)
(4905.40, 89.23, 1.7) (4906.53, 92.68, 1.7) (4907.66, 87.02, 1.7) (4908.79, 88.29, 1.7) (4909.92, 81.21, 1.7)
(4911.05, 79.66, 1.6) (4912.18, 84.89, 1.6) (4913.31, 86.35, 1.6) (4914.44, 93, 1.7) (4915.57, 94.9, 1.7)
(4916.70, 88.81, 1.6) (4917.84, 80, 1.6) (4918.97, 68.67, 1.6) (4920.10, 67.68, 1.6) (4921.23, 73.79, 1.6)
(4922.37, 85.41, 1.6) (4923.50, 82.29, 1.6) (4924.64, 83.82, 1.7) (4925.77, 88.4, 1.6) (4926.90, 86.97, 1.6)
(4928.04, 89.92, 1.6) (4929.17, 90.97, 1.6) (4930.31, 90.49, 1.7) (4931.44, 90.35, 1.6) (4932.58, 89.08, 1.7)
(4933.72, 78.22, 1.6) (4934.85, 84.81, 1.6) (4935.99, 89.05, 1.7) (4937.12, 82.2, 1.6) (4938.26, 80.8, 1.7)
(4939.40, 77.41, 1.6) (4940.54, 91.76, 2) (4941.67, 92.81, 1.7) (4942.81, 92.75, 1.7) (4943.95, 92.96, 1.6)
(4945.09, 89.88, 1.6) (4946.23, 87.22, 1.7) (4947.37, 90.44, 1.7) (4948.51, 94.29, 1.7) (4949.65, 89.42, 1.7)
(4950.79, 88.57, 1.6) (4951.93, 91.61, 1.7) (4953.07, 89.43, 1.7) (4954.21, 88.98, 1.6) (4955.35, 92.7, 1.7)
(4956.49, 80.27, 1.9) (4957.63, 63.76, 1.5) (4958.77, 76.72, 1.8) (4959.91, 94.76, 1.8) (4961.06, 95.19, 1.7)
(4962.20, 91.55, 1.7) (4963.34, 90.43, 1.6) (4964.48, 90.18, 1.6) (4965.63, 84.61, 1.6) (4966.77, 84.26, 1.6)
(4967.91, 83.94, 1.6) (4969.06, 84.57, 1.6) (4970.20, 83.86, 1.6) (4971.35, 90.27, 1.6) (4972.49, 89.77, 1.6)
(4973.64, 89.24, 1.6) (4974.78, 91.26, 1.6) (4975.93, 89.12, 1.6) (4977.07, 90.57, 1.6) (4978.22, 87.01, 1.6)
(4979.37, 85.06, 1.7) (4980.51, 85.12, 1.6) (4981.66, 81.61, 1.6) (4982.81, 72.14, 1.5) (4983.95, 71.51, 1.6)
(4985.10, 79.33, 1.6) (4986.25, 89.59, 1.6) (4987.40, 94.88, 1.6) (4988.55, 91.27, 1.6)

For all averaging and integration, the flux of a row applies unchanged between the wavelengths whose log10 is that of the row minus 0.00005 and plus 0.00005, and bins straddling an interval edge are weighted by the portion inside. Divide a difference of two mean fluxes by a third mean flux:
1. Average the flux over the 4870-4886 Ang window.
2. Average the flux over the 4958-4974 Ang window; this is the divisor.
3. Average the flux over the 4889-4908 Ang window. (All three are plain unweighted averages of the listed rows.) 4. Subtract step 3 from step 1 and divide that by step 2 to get -0.026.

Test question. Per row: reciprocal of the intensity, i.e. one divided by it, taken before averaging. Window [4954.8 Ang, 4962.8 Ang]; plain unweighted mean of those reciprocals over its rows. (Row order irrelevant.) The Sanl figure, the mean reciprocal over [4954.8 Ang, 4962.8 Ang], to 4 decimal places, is 0.0120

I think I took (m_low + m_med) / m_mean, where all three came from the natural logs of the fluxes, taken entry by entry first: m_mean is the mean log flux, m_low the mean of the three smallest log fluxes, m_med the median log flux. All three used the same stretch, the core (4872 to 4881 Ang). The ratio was 1.99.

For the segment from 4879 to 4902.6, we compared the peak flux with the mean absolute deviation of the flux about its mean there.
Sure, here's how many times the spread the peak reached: 19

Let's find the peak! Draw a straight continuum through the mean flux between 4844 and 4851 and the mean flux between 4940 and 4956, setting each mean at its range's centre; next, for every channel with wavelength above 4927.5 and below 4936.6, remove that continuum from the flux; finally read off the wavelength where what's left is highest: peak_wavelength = 4929.17 Ang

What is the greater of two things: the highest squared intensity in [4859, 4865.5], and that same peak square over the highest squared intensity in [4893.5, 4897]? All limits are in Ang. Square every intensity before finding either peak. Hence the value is 6023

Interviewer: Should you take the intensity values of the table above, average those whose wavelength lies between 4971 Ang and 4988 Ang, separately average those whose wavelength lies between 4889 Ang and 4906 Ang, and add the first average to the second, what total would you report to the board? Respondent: 173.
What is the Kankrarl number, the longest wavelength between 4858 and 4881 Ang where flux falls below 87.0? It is 4878.36 Ang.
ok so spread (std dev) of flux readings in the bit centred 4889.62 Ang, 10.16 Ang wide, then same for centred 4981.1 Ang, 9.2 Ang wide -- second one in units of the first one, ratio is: 0.9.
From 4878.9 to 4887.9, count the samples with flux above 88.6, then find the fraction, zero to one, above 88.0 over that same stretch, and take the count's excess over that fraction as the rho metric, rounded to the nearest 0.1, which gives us 1.6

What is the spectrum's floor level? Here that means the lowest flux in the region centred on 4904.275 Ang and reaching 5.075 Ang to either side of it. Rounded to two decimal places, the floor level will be 84.07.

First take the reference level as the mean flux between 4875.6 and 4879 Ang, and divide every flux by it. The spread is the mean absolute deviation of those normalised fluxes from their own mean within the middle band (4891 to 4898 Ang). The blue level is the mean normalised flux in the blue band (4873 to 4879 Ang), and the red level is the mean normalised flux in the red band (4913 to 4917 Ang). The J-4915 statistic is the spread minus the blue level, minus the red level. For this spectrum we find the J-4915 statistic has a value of -1.96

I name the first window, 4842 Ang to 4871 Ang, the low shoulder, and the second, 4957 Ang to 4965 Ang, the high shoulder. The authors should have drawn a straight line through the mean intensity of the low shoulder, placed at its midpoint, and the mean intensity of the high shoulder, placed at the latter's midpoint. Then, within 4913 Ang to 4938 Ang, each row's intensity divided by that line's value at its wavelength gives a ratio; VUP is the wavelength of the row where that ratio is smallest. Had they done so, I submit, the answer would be 4920.10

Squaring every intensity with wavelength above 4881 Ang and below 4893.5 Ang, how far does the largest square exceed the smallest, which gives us 3436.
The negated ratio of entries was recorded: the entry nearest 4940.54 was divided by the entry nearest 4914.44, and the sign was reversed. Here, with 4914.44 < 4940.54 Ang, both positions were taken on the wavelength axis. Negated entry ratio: -0.99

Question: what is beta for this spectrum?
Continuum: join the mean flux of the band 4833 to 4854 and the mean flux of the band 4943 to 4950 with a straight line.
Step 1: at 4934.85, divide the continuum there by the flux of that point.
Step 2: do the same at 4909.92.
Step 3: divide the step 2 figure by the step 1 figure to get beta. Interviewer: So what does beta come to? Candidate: 1.04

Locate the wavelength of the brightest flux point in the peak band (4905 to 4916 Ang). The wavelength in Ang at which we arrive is 4915.57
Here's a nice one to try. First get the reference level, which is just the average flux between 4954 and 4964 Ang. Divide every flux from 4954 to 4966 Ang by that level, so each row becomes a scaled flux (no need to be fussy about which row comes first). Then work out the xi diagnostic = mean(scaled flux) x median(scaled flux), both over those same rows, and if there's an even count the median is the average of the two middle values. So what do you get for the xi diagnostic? 1.05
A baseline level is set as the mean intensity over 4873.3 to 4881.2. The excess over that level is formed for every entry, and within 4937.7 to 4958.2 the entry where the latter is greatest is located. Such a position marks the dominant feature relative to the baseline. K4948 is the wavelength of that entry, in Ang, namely 4948.51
